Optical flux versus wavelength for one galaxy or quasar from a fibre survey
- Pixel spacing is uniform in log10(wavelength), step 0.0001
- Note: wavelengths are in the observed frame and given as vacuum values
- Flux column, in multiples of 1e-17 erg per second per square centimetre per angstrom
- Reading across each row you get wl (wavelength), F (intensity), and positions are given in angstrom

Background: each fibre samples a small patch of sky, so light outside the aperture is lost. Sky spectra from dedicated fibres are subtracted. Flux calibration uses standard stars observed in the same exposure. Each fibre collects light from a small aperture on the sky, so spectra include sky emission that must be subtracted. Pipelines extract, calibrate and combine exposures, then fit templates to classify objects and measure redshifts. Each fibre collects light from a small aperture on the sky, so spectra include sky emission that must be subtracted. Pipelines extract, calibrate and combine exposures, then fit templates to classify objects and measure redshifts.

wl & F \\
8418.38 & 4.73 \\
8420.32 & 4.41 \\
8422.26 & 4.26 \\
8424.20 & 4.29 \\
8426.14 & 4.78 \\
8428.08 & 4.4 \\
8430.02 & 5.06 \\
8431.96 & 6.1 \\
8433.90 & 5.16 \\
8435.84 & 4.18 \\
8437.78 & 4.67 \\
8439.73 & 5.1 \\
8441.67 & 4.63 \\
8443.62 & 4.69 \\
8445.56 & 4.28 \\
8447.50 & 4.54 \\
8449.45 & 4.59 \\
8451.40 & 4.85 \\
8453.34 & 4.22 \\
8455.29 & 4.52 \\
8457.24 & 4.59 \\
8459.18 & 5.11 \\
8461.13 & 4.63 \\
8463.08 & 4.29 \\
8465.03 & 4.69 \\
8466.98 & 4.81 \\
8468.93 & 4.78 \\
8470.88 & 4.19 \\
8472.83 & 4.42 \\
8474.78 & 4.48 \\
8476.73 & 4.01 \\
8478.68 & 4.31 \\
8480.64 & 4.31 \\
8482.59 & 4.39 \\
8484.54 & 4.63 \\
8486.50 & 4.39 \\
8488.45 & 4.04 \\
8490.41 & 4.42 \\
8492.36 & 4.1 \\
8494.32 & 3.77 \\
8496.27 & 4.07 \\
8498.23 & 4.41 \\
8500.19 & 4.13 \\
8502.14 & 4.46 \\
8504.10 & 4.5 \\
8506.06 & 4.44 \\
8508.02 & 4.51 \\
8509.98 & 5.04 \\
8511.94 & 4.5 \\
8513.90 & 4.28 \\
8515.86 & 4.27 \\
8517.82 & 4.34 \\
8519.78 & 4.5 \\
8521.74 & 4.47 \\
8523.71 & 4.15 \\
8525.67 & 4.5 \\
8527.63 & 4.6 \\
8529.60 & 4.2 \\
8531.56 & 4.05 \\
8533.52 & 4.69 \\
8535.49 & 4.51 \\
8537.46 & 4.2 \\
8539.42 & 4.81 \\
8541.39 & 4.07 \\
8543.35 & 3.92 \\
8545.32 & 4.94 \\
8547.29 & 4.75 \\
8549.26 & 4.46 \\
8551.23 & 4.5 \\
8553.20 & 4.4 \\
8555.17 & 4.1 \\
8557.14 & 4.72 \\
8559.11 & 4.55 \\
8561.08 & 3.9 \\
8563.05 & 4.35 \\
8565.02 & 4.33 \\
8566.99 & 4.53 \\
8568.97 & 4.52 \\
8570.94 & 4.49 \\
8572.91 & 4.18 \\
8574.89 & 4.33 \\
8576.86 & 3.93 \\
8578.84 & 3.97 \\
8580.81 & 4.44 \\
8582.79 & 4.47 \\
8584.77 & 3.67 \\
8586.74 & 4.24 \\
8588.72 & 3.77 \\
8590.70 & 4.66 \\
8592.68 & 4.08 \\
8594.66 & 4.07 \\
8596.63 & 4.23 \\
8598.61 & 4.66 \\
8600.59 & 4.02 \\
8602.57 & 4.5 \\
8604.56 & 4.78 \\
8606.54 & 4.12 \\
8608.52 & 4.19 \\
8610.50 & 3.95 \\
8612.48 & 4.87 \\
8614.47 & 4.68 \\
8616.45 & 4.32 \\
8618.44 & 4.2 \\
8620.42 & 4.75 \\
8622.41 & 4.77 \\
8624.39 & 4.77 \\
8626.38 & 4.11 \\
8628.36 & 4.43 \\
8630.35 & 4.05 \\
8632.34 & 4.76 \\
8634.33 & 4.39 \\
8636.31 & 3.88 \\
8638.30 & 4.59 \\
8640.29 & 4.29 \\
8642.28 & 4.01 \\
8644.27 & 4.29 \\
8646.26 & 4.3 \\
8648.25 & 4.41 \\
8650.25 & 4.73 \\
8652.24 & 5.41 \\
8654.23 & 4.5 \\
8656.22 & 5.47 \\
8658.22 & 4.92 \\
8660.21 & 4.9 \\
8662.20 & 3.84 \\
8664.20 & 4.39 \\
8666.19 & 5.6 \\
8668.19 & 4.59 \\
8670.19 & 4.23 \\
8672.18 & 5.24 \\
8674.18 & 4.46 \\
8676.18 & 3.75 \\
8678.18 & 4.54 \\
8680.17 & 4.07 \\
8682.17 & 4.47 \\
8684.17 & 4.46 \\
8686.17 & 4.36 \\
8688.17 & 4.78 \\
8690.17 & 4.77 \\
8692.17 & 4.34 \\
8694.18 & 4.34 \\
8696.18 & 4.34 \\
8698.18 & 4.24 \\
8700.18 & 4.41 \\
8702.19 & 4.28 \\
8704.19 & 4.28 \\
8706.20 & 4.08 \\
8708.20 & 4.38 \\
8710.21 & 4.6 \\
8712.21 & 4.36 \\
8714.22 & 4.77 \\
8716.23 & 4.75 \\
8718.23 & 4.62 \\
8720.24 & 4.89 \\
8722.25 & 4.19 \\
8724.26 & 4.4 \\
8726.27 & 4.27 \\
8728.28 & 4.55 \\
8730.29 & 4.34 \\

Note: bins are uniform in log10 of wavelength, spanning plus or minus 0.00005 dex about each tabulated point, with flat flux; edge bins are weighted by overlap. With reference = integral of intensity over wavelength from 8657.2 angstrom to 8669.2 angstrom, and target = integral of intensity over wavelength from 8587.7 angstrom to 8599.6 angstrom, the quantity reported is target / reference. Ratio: 0.89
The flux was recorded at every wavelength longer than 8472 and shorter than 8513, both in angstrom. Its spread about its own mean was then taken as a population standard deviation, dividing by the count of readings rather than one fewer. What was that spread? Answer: 0.26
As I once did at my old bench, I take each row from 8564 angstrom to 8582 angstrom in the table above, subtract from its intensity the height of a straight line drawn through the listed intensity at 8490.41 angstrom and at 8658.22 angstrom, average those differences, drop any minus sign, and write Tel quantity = 0.36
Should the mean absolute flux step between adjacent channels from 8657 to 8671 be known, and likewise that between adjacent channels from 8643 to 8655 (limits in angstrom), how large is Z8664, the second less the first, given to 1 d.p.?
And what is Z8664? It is -0.3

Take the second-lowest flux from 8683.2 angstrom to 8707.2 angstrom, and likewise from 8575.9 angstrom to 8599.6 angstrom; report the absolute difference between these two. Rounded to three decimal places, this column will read 0.470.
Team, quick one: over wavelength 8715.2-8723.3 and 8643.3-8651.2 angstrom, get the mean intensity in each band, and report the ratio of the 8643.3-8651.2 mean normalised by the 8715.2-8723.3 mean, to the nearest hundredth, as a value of 0.96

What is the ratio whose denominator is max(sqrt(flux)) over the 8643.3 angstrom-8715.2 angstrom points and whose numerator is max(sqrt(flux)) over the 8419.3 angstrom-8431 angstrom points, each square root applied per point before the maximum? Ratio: 0.951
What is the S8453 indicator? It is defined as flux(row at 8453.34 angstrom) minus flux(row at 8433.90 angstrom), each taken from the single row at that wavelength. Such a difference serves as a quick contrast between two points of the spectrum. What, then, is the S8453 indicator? -0.94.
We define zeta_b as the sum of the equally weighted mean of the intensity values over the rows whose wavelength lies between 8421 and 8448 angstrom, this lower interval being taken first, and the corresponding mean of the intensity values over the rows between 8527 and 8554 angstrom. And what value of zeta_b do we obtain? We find 9.16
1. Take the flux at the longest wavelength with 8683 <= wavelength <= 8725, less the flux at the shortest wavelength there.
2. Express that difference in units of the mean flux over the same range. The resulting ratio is -0.013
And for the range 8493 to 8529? 0.189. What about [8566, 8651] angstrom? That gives 0.046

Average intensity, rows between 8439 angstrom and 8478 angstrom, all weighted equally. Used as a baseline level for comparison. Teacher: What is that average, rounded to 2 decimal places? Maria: 4.57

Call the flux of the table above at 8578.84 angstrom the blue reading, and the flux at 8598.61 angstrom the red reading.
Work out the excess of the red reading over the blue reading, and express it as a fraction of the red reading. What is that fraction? 0.15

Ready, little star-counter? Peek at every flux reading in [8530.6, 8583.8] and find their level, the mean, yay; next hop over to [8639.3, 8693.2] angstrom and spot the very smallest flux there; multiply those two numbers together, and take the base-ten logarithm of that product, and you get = 1.21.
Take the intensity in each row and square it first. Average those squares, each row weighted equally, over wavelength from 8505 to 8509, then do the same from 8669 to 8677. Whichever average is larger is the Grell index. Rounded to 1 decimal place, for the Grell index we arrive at 20.0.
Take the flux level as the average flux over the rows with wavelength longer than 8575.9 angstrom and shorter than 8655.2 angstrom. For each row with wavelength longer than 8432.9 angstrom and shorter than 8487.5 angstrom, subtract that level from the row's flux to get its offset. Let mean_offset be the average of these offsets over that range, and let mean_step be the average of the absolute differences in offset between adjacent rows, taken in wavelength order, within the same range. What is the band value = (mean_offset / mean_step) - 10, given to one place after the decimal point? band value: -9.4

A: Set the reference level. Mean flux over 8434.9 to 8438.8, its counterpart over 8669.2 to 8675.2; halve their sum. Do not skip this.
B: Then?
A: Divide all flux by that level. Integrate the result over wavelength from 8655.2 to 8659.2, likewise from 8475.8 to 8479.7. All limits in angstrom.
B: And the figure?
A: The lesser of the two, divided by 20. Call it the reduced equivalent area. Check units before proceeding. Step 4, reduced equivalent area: 0.179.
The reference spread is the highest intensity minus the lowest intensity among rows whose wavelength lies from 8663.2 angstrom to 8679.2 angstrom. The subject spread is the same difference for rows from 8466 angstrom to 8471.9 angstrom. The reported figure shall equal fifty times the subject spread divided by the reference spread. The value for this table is 17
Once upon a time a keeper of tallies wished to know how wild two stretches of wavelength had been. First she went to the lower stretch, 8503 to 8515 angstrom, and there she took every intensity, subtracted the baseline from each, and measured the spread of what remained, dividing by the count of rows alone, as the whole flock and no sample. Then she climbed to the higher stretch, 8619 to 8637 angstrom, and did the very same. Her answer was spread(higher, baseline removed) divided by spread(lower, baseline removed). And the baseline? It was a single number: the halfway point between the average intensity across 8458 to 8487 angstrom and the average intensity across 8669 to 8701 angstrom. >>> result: 1.41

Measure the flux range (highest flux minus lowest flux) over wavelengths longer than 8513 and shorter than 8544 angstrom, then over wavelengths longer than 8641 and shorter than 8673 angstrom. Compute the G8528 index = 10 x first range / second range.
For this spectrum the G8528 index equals 5.1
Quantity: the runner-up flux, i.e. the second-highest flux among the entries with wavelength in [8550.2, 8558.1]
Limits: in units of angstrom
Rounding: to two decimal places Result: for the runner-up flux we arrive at 4.50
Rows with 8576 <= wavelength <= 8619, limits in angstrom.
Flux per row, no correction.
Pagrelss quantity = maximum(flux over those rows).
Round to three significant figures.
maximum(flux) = 4.87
